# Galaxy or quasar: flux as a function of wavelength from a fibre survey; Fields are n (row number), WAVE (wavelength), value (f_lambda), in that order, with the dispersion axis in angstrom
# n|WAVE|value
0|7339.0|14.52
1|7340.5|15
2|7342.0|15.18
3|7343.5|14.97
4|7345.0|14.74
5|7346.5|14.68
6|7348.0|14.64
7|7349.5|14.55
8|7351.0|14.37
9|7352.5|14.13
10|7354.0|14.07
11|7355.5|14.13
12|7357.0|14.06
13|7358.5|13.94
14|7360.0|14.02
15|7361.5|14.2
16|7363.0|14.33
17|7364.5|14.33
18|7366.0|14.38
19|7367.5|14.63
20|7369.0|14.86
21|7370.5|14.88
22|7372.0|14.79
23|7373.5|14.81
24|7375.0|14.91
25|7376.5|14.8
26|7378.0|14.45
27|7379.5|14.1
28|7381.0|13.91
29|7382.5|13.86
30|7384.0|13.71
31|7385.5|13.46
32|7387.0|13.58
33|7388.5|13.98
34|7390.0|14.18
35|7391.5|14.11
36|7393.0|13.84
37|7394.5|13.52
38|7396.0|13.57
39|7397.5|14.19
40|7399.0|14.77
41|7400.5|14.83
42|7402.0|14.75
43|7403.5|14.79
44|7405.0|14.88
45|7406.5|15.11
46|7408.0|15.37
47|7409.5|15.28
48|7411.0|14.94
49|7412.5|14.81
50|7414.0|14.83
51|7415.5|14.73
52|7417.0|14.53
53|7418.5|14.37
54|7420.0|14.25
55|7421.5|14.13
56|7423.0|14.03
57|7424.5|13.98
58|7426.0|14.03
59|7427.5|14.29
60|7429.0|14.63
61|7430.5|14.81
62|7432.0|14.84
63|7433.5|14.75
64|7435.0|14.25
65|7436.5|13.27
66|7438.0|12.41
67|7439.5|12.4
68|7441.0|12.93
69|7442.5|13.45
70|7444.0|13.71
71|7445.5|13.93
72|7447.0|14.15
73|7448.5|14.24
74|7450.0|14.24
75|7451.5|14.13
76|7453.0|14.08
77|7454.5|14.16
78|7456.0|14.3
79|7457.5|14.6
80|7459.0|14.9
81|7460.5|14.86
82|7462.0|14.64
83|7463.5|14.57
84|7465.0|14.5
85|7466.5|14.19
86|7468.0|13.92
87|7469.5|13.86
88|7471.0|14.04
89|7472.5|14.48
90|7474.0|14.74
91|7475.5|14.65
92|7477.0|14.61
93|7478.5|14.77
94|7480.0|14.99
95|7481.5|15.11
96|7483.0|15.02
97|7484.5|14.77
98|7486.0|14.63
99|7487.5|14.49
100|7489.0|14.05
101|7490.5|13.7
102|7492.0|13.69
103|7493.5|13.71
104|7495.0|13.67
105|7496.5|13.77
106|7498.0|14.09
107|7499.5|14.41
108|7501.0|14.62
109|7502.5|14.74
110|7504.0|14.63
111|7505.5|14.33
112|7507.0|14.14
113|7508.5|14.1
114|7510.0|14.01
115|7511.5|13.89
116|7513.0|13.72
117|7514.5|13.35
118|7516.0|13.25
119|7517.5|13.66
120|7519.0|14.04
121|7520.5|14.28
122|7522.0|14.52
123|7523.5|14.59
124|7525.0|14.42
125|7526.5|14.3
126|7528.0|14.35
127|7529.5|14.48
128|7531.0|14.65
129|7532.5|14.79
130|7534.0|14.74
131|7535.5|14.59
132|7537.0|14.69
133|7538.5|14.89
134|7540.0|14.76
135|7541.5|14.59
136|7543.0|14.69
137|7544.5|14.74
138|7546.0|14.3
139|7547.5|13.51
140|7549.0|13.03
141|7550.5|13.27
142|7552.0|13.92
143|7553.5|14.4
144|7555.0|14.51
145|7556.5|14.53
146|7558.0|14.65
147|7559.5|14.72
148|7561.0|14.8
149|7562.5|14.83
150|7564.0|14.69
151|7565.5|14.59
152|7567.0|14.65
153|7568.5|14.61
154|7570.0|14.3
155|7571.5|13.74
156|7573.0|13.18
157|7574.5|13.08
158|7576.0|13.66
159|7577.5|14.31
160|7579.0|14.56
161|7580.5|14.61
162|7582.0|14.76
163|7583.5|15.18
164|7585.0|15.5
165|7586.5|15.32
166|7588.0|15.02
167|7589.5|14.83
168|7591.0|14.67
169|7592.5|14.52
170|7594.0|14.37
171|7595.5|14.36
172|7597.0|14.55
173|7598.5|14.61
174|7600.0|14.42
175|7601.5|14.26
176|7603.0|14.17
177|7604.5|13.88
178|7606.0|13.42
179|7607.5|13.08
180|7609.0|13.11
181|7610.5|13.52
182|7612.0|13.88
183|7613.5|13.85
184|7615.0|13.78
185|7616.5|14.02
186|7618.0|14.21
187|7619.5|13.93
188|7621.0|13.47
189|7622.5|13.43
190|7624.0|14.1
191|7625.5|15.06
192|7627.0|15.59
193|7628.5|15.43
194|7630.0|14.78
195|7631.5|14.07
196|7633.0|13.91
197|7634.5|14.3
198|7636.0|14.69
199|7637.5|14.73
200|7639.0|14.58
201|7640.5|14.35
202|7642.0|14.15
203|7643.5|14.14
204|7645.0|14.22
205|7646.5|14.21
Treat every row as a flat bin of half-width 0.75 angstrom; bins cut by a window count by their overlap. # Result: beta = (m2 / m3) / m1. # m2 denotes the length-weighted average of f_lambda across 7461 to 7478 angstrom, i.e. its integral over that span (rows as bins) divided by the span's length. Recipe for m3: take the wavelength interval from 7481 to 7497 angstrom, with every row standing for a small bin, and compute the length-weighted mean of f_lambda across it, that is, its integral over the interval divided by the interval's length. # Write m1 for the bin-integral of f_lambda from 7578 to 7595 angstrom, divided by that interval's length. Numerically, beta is 0.0682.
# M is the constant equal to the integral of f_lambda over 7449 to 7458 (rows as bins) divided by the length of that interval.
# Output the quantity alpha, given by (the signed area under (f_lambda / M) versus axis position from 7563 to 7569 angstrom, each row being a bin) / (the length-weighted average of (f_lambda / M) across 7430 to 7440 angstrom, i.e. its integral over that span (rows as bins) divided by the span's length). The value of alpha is 6.4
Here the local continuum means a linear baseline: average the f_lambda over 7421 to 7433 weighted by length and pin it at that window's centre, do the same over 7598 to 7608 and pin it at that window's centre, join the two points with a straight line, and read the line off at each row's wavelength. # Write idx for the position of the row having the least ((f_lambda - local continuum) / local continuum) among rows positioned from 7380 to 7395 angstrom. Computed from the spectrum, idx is 7385.5 angstrom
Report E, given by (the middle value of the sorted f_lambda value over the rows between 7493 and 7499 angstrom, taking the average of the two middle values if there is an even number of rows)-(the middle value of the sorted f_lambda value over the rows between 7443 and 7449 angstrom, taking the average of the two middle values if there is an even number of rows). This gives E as -0.30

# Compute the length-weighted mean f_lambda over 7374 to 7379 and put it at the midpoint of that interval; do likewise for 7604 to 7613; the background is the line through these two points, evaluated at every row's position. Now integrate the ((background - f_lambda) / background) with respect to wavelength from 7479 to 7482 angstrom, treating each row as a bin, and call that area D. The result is -0.18 angstrom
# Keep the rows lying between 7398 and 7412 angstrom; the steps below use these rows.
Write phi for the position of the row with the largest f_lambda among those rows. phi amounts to 7408.0 angstrom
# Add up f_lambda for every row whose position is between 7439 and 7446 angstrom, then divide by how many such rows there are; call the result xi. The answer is 13.3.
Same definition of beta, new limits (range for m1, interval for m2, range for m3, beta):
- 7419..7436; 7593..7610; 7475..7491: 0.0668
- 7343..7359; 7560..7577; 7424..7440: 0.0705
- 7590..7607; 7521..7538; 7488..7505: 0.0722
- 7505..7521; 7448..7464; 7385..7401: 0.0743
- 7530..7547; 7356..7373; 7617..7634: 0.0685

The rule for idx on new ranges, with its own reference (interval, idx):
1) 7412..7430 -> 7424.5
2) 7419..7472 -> 7439.5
